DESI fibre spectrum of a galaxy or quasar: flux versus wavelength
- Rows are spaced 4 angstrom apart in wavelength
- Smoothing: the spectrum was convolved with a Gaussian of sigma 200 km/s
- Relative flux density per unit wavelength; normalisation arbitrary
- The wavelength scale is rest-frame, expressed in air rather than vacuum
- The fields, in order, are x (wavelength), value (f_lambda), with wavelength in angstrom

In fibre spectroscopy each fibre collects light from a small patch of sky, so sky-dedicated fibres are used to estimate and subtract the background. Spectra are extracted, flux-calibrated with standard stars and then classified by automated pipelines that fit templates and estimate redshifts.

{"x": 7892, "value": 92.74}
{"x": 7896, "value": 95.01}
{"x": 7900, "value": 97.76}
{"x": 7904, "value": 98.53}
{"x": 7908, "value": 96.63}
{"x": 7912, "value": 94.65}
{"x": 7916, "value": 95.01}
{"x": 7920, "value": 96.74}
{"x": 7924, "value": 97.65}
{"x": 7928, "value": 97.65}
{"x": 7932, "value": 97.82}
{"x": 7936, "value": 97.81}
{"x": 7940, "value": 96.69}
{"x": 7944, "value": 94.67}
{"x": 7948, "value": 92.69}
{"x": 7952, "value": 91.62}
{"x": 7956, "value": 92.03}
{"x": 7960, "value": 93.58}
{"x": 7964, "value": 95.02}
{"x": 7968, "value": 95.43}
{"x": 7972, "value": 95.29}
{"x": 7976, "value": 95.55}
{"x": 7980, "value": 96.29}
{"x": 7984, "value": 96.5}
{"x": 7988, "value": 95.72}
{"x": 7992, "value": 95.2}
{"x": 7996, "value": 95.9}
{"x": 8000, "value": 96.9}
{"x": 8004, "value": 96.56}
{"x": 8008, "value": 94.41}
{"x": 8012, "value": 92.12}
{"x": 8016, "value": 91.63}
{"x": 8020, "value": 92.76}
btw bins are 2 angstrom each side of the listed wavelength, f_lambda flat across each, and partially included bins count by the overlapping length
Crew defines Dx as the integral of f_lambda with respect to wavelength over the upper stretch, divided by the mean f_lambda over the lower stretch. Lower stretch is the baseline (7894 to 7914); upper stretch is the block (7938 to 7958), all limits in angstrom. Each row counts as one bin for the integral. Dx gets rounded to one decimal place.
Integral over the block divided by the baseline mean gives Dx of 19.4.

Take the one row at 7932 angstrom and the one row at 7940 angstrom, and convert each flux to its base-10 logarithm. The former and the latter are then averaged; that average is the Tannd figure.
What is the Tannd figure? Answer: 1.99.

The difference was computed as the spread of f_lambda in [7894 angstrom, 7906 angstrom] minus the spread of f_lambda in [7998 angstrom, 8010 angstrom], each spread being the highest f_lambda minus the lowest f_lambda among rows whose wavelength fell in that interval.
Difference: 1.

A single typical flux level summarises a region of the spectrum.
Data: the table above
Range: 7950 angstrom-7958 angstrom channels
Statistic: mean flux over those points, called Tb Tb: 91.8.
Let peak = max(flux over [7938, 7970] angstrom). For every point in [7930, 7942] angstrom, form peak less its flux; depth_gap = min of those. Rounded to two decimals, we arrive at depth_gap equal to -1.13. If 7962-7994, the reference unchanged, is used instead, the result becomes 0.19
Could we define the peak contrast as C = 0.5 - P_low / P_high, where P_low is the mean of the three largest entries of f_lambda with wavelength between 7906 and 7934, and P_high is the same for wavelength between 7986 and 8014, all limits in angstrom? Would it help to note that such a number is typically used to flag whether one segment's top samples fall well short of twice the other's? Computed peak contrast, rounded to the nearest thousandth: -0.513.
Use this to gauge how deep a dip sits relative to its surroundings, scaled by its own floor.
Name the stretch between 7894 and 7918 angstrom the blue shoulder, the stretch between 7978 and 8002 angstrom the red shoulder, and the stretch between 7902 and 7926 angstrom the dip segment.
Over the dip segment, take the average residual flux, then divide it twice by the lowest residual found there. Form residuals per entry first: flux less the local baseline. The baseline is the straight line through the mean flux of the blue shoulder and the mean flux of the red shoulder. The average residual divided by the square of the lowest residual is 0.11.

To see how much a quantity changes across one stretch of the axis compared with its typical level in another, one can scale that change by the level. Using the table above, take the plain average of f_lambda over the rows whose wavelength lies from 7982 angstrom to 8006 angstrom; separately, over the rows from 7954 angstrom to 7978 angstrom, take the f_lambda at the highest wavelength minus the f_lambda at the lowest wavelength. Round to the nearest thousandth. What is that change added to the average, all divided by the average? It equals 1.037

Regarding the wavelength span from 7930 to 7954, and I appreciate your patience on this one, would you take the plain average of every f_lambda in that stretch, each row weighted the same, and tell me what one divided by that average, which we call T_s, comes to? 0.0105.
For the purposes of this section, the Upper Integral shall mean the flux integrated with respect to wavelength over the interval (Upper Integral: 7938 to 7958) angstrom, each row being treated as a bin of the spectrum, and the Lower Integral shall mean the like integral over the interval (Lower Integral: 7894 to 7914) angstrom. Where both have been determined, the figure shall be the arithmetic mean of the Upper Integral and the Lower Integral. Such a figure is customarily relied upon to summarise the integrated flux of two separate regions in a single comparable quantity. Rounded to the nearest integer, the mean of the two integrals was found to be 1901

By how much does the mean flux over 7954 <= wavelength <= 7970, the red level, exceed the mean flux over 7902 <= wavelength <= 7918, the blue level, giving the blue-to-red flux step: -2.2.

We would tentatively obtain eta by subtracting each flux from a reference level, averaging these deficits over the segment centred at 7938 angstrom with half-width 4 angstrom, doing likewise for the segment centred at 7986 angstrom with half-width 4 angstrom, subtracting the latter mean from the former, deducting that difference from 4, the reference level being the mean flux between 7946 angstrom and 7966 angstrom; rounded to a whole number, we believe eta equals 5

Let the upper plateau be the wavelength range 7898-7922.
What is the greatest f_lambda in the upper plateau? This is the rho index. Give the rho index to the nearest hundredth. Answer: 98.53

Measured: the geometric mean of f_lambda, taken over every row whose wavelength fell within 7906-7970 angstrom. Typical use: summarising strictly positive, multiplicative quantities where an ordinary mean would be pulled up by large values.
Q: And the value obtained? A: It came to 95.3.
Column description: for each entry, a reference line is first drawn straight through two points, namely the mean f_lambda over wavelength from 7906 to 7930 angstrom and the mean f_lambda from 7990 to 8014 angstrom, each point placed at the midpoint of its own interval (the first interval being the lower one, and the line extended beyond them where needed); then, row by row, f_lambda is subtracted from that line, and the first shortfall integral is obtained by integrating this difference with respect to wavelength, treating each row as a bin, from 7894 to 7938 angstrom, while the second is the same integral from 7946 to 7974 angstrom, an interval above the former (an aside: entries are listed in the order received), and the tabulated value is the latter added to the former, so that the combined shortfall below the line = 41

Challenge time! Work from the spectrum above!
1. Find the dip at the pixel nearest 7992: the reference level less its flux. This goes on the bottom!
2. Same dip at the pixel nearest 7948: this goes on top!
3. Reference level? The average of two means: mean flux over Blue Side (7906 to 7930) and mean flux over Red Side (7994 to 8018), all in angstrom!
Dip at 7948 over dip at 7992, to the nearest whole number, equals 10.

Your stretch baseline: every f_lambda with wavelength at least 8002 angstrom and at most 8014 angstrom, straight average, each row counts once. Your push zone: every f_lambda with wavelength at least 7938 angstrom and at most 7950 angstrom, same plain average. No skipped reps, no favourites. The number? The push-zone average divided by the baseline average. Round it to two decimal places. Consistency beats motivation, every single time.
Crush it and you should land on 1.00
